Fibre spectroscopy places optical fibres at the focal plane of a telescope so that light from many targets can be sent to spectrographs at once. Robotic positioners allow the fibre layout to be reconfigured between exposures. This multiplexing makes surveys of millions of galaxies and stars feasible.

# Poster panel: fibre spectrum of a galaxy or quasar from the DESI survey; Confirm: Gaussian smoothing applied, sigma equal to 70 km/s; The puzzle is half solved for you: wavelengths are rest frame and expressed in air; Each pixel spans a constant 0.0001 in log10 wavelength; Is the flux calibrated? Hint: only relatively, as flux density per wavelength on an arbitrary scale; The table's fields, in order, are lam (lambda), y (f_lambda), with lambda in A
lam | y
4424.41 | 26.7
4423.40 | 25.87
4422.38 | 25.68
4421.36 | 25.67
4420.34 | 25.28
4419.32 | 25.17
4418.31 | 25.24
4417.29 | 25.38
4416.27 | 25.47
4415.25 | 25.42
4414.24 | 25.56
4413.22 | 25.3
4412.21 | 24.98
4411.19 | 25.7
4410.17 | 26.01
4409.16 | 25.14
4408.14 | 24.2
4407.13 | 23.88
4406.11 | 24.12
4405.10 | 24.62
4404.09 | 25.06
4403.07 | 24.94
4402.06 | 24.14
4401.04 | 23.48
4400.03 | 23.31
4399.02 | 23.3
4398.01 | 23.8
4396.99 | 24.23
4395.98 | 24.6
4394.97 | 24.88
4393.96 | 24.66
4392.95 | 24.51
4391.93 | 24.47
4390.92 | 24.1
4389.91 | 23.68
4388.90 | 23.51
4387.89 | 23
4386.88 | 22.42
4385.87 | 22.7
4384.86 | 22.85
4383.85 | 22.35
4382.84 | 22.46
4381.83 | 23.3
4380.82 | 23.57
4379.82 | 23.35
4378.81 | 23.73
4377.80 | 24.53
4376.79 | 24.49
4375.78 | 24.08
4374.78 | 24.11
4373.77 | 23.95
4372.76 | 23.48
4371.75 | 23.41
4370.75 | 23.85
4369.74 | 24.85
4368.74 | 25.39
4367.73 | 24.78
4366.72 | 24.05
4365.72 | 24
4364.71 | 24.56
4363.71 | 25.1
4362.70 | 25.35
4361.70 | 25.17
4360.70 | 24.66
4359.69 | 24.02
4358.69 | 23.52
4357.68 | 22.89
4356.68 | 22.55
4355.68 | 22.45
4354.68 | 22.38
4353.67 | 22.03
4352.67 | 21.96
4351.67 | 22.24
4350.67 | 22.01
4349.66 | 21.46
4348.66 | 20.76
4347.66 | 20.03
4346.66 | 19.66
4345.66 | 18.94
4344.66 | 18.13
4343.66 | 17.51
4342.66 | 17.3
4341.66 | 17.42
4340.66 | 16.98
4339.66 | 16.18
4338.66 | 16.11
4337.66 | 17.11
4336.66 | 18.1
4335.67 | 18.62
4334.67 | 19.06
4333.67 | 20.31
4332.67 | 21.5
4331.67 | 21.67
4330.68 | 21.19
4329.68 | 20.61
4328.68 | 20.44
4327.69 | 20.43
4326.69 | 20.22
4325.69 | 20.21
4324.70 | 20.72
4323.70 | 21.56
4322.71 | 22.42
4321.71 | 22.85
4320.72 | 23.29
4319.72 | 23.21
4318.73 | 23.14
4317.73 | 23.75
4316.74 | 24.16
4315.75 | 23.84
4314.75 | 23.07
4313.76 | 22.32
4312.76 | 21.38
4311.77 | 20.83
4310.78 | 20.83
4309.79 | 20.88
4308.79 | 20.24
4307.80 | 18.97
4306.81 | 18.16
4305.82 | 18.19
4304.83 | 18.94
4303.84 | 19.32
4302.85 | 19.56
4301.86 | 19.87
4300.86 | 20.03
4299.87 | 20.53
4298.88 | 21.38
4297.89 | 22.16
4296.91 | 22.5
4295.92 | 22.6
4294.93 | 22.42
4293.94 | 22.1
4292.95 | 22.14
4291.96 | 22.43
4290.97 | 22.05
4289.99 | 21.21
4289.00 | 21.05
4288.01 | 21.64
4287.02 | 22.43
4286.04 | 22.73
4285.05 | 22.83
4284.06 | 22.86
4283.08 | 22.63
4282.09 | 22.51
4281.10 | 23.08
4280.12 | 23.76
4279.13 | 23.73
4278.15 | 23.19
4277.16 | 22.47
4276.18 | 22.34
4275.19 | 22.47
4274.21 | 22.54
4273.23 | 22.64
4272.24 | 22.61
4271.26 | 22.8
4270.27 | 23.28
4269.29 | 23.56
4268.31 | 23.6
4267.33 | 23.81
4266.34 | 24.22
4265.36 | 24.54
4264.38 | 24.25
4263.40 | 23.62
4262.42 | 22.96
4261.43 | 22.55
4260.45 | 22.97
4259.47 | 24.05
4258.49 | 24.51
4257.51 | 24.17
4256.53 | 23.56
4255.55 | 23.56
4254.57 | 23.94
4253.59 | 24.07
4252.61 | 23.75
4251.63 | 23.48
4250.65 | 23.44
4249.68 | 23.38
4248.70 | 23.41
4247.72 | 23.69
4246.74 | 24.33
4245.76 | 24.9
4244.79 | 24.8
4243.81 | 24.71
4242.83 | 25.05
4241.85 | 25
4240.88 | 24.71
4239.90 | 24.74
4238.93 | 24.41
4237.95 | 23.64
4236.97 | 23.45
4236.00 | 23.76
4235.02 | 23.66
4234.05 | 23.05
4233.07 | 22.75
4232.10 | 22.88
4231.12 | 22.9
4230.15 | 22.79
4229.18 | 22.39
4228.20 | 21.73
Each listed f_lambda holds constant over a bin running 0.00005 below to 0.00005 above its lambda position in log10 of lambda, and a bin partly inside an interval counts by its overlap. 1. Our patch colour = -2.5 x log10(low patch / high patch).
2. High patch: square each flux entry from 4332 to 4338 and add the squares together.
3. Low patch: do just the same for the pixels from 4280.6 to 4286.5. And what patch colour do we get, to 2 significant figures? -0.37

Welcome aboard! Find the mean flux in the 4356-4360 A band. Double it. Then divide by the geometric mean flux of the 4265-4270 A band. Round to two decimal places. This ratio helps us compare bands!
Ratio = 1.94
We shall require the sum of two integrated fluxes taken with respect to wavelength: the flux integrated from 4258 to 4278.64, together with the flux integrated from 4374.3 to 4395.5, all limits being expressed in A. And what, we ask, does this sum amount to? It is 982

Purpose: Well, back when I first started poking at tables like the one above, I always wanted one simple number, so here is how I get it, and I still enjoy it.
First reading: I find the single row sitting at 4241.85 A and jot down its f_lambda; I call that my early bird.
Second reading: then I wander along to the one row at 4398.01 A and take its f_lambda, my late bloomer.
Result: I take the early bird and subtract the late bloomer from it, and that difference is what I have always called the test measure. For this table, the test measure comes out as 1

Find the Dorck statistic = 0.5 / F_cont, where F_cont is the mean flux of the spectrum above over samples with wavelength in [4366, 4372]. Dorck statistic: 0.0205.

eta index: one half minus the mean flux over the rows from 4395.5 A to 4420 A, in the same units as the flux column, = -24.2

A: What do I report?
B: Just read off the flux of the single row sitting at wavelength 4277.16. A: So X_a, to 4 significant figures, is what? 22.47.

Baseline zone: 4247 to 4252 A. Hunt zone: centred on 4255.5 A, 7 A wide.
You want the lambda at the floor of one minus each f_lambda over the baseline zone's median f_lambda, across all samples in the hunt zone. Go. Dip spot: 4258.49 A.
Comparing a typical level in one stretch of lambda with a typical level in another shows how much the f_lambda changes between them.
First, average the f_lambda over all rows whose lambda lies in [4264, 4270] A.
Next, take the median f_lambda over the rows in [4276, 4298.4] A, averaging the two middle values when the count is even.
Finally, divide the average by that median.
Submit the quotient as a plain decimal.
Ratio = 1.07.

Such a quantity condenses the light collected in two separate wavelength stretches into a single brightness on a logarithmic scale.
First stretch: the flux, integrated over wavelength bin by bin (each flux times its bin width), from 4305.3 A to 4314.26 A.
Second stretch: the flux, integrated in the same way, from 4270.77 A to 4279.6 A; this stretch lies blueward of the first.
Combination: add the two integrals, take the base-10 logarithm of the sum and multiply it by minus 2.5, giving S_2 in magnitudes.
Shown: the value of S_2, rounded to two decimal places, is -6.46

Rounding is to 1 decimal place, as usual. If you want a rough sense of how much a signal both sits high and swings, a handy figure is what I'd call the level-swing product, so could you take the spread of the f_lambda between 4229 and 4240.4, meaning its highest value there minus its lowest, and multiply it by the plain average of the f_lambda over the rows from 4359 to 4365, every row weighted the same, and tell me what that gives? 58.3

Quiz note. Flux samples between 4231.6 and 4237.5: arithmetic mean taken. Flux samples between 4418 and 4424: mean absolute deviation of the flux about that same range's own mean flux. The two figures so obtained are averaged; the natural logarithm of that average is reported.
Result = 2.46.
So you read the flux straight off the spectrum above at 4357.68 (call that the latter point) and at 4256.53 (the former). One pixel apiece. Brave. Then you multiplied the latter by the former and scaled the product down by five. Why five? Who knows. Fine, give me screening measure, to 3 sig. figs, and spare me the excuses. 108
